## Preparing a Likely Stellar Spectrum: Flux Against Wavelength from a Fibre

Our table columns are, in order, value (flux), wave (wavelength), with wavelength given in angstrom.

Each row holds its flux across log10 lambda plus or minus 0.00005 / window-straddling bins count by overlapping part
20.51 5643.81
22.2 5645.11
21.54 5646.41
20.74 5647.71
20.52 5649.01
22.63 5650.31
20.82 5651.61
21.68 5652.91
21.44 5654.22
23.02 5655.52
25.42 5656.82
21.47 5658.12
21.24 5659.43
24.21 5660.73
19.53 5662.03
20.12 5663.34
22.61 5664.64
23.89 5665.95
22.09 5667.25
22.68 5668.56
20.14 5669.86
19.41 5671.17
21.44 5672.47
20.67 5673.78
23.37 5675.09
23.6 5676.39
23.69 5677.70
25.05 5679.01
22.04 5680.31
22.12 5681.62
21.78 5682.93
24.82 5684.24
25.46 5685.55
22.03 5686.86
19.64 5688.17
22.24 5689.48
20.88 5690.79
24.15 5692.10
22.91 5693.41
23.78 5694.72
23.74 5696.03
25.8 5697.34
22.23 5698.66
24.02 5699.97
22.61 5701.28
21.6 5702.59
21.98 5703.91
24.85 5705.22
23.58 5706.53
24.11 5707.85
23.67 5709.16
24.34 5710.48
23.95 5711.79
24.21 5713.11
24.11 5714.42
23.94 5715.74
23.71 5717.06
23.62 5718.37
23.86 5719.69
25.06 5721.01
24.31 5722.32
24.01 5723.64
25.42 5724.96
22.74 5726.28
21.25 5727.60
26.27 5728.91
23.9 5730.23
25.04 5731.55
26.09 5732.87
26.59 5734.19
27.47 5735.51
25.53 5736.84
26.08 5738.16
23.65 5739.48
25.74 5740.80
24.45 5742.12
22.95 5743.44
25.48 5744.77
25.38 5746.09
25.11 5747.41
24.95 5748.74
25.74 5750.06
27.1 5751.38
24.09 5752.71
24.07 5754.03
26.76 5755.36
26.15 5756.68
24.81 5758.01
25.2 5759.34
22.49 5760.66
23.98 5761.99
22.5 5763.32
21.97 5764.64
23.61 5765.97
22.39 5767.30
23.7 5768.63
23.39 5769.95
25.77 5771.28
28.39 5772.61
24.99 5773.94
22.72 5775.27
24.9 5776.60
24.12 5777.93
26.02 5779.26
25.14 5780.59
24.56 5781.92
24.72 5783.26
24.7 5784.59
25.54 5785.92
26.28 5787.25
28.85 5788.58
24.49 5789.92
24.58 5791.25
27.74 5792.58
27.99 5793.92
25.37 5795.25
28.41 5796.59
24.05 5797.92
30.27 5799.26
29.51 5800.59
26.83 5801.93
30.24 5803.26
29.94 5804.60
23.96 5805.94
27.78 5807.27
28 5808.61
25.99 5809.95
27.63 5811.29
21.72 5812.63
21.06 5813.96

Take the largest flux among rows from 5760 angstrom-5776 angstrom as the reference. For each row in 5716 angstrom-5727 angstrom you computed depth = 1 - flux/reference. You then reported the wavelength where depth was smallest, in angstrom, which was 5724.96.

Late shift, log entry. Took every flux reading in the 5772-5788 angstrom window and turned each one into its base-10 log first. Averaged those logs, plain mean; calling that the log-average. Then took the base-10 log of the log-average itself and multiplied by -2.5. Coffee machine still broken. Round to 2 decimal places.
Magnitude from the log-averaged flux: -0.37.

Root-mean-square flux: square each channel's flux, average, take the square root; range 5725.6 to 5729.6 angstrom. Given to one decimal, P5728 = 23.5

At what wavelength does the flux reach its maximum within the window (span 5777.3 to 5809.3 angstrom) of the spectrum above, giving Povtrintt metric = 5799.26 angstrom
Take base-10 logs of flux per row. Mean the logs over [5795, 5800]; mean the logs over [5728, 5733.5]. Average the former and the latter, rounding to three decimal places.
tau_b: 1.417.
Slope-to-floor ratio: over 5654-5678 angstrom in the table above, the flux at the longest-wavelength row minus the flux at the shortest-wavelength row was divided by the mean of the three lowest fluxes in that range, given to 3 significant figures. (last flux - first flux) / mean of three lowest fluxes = 0.114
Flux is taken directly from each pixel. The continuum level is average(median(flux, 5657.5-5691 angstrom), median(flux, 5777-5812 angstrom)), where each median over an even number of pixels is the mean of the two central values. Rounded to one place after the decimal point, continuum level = 24.1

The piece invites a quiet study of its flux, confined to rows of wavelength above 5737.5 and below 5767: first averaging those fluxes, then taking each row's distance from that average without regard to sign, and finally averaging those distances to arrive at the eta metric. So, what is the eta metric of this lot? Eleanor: 1.16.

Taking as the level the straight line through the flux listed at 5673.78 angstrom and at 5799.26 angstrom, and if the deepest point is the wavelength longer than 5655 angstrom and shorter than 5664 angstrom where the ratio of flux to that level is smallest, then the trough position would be 5662.03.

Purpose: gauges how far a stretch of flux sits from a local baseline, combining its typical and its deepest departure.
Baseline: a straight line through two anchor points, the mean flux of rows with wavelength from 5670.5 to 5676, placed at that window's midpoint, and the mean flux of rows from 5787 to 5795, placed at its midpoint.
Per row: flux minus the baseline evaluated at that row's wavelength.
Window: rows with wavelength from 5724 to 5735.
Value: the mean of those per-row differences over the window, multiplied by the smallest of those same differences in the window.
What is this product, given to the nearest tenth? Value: -2.1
